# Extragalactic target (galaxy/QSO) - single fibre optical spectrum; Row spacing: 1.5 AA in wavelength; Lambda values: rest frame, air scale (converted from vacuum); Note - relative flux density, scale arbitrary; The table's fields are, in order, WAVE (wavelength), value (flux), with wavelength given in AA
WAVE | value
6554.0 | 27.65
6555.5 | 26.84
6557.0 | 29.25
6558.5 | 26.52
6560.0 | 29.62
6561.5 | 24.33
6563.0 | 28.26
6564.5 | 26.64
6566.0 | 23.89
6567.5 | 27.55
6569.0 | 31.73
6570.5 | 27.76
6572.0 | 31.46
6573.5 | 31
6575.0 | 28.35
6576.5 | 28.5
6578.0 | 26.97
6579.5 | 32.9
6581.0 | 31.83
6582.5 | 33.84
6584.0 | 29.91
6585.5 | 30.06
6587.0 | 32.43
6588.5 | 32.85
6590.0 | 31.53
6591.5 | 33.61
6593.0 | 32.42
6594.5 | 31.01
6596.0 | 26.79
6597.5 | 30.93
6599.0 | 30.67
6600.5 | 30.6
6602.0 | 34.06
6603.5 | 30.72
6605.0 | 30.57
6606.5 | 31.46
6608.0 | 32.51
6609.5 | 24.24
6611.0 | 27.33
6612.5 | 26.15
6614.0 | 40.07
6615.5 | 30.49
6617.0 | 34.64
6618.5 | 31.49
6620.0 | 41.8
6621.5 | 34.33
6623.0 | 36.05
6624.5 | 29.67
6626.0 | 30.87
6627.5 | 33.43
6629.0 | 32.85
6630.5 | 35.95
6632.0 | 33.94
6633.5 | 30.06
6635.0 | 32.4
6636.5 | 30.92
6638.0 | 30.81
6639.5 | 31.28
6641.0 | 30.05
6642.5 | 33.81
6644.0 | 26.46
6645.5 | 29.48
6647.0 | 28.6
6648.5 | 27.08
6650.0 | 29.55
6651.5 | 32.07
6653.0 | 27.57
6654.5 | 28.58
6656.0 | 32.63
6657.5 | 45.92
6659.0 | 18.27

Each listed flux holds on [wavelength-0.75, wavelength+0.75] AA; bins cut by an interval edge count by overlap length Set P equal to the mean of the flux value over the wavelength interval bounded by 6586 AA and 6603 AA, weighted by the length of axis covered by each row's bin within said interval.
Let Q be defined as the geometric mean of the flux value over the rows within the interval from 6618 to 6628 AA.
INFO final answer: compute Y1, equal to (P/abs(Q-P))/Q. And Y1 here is 0.4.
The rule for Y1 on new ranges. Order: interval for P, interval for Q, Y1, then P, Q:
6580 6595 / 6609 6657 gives 1.3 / 32.0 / 31.2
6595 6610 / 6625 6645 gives 0.7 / 30.4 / 31.7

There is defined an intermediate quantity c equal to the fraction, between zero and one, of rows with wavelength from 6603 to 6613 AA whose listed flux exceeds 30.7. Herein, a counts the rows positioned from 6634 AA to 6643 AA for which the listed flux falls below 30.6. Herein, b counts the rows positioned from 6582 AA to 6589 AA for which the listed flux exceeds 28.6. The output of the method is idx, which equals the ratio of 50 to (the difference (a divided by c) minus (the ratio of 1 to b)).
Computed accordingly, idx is 23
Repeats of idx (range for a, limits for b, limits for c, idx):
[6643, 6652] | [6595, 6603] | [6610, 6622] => 6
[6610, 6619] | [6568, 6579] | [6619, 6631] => 16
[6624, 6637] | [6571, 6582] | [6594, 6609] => 16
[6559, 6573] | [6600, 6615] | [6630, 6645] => 5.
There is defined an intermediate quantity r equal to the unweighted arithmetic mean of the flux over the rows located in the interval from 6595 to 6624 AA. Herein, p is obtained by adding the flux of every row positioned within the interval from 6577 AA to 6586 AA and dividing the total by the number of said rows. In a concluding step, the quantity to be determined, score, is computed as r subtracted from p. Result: -0.9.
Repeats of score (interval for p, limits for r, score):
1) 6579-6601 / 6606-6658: -0.4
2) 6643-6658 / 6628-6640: -1.5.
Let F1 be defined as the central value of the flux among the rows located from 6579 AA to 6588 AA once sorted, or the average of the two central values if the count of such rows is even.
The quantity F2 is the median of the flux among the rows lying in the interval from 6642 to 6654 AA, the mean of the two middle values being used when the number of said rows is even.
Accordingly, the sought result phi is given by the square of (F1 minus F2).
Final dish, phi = 9.5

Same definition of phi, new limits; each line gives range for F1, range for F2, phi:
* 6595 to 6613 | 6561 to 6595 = 0.1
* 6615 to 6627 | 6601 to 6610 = 3.3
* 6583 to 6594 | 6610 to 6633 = 1.0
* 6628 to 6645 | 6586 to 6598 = 0.5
